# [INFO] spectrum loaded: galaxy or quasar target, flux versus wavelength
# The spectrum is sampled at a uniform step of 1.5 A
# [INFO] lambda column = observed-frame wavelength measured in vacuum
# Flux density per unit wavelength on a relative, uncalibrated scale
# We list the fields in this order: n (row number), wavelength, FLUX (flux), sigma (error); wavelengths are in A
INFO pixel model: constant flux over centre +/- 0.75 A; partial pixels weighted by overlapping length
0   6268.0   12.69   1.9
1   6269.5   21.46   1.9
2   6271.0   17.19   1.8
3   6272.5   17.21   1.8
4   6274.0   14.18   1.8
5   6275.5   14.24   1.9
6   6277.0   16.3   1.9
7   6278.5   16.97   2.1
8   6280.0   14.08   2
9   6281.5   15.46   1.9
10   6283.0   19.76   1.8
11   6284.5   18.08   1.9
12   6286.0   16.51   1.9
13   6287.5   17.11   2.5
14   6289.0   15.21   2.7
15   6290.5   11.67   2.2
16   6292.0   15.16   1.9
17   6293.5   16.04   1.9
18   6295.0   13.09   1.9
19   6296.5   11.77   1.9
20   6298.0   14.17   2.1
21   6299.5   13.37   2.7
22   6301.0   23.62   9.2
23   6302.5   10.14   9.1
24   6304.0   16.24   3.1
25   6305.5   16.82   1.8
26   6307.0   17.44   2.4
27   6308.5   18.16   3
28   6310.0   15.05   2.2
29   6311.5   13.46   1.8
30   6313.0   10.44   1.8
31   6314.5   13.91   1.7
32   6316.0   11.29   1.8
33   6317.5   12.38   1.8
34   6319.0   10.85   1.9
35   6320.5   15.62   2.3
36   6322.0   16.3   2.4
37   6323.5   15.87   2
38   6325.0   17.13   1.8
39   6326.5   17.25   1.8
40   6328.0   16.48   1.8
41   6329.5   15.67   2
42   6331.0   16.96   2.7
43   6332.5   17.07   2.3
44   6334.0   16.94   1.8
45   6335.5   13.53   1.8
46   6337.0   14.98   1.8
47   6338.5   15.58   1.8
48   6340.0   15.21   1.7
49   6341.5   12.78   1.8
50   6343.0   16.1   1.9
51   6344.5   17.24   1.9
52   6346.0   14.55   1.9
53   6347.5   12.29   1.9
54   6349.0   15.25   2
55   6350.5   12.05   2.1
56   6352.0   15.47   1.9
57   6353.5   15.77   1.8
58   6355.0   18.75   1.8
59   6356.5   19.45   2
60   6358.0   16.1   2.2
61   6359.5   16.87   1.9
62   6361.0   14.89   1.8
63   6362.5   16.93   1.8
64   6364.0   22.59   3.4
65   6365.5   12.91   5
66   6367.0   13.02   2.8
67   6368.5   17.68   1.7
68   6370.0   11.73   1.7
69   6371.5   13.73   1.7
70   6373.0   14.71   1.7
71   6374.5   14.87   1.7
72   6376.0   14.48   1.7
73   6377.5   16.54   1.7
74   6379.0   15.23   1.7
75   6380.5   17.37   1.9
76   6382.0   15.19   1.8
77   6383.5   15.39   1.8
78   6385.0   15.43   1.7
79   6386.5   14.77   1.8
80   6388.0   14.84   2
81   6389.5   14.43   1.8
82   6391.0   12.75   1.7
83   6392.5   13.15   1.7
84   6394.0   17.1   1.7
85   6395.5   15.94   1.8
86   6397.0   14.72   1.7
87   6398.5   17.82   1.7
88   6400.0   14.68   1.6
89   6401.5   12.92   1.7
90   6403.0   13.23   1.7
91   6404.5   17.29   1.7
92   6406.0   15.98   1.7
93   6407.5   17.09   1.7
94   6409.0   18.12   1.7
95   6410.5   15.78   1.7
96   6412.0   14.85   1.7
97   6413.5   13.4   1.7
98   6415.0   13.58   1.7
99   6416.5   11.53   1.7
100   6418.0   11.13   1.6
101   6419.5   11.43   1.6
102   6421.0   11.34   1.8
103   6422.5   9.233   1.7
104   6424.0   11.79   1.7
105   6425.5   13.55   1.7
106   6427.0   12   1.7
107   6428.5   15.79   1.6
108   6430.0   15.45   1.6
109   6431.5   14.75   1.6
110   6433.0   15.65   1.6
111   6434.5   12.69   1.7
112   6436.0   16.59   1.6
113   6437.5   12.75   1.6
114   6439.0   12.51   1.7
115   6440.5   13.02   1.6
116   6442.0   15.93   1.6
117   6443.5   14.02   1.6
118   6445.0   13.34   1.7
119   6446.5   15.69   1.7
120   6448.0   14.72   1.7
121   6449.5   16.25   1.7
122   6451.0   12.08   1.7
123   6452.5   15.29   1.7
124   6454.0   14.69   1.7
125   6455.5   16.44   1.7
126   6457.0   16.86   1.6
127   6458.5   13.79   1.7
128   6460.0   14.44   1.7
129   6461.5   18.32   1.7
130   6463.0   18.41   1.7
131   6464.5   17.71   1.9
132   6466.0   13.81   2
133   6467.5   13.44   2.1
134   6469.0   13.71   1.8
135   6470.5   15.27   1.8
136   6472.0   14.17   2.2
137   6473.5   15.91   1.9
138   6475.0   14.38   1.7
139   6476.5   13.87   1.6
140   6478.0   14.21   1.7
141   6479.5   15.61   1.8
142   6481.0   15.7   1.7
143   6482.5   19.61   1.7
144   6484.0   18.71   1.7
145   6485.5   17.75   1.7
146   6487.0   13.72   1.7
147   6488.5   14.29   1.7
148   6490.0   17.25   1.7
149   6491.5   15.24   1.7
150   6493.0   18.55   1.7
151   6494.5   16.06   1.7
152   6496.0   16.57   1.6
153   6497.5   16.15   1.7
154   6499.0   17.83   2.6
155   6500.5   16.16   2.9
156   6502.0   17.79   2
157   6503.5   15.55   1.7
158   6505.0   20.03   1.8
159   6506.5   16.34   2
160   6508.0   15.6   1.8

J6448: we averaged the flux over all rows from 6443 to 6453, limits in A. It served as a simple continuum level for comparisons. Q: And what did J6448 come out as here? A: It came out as 14.48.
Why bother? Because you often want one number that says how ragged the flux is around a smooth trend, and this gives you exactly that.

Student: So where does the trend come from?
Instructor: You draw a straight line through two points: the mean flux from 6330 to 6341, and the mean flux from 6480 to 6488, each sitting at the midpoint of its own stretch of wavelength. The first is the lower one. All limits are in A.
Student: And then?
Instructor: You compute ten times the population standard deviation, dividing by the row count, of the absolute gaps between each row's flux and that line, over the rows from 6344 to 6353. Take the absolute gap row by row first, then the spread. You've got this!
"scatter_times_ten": 13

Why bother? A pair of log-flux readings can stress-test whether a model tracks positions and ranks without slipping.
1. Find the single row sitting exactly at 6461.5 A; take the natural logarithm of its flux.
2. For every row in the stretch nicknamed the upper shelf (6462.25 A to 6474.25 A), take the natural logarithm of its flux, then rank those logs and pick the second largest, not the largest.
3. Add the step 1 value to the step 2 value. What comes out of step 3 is 5.78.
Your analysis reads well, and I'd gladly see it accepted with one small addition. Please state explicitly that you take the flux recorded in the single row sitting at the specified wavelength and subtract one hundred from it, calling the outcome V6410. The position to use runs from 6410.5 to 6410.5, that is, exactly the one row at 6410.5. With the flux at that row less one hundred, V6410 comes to -84.2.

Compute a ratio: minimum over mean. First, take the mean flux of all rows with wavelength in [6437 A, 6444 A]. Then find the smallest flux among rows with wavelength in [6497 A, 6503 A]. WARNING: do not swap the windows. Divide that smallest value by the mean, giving 1.18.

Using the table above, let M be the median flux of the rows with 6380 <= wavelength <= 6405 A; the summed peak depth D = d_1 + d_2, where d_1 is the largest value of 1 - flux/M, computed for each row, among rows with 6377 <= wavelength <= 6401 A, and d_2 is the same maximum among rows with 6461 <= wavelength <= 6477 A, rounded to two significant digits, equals 0.24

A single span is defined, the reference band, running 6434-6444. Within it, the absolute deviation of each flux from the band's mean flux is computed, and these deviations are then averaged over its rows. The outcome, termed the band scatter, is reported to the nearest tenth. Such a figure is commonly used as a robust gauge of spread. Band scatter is 1.4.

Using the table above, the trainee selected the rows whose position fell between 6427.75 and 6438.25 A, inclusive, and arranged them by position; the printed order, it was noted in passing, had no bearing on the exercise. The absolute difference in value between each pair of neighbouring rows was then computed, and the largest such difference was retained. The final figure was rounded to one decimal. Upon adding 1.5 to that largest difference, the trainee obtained 5.4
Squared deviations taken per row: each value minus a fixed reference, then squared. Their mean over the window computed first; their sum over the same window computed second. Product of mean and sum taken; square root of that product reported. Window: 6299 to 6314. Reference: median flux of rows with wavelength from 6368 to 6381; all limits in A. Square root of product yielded 46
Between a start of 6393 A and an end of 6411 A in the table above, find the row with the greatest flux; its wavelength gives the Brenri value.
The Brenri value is 6409.0 A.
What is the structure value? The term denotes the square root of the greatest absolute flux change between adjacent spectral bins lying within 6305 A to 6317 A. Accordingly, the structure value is 1.9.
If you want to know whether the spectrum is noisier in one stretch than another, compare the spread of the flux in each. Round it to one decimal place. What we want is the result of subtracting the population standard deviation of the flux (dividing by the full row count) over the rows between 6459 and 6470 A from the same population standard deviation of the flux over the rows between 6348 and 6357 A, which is 0.3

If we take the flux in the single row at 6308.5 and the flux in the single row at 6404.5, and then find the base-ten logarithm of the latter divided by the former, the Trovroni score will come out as -0.02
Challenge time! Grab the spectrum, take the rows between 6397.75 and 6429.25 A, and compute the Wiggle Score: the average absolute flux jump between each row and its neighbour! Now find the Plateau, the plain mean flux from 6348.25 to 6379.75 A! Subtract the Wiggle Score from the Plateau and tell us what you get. 14.1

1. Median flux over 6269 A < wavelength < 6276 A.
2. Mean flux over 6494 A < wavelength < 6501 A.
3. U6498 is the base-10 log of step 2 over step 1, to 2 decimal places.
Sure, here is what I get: -0.02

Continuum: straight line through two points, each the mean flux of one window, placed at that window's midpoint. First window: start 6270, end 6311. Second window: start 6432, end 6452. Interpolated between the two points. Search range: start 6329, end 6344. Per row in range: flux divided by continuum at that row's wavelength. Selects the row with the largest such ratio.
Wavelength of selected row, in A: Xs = 6332.5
